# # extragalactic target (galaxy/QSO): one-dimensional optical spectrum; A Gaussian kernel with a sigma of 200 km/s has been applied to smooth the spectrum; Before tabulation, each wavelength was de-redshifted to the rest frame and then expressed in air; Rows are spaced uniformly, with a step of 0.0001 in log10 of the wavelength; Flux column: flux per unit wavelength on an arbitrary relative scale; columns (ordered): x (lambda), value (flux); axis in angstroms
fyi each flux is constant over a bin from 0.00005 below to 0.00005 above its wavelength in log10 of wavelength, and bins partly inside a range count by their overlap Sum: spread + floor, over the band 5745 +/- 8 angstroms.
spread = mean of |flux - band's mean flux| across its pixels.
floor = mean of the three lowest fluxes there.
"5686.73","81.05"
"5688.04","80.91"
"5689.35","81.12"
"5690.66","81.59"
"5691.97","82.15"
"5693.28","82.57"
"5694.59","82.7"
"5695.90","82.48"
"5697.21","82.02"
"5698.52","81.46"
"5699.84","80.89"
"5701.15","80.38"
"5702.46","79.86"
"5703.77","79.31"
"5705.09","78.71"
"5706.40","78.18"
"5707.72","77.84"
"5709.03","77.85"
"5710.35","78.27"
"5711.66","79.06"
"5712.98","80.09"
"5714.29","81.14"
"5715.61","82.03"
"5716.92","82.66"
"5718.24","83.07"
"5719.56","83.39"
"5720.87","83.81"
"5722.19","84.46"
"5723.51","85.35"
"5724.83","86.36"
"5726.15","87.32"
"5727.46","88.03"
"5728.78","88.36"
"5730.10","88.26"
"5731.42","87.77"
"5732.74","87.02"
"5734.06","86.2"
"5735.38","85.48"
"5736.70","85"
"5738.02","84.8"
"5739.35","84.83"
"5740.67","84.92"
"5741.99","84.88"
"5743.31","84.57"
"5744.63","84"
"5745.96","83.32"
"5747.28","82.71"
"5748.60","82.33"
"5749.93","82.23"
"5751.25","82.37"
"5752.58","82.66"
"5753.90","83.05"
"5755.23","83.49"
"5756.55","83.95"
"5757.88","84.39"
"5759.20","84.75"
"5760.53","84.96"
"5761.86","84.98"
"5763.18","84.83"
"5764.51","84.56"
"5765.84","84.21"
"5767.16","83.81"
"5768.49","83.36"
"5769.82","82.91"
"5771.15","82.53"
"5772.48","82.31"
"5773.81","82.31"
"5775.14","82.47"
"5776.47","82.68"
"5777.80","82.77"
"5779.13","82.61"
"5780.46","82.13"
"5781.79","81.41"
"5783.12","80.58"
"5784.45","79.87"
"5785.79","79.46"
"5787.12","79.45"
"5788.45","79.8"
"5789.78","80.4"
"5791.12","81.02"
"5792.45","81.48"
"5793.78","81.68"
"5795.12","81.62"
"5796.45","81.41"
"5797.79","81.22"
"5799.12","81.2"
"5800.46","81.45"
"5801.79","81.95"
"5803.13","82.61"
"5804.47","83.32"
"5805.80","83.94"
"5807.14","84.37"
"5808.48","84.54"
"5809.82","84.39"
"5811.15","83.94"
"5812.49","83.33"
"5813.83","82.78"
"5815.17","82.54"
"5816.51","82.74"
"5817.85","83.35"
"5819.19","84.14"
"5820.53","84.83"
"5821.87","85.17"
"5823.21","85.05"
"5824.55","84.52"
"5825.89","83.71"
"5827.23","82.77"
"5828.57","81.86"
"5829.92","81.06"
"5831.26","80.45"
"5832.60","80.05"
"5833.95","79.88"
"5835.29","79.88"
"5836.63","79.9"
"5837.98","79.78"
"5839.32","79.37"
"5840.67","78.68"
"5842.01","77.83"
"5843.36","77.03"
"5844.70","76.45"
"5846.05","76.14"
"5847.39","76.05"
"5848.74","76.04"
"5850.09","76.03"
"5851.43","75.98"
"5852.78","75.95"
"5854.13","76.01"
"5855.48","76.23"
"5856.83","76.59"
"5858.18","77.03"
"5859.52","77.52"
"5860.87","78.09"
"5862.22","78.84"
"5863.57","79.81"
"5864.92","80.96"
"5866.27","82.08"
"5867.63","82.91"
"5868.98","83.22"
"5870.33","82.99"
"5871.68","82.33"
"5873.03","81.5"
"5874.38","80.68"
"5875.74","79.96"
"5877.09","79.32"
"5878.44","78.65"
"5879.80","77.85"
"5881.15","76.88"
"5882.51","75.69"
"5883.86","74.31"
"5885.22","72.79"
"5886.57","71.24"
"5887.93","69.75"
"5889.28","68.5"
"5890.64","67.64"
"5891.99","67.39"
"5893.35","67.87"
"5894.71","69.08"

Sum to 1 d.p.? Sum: 83.3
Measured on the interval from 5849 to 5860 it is 76.5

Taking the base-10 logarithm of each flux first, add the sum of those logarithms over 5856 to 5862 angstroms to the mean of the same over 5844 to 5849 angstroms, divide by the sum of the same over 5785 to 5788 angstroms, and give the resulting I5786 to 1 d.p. 2.5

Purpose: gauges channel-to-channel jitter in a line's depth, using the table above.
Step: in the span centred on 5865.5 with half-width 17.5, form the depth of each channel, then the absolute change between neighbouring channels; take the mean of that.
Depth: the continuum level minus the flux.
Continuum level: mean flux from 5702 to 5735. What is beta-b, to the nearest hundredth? 0.60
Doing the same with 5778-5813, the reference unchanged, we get 0.42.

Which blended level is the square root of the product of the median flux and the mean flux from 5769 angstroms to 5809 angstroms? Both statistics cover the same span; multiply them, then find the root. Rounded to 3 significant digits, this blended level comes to 81.8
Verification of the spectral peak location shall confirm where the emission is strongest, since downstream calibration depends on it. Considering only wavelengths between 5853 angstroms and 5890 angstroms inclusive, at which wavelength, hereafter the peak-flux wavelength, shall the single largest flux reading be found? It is 5868.98 angstroms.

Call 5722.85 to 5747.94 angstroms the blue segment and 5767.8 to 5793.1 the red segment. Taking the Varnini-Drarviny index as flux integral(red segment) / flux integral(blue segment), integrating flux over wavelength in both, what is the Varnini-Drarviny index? 0.96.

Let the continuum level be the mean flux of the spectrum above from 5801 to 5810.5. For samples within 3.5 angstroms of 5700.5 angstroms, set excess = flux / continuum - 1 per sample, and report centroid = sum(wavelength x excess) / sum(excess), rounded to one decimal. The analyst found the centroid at 5701.2 angstroms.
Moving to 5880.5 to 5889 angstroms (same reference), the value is 5885.1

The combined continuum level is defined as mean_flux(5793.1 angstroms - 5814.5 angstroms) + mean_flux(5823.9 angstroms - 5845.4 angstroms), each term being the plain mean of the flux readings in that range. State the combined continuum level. 162.9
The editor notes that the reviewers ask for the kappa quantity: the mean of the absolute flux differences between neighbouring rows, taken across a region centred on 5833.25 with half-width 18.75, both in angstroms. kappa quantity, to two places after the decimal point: 0.44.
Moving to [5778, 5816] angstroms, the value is 0.42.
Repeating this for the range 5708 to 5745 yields 0.56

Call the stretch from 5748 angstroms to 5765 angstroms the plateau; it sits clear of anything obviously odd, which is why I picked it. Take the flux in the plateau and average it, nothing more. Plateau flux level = 83.7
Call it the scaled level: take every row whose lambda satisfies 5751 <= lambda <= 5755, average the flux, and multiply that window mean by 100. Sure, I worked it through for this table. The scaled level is 8269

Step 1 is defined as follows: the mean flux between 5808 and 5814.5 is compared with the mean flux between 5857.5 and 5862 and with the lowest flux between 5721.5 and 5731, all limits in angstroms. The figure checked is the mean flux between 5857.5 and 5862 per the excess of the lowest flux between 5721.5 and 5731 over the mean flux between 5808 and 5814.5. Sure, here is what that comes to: 117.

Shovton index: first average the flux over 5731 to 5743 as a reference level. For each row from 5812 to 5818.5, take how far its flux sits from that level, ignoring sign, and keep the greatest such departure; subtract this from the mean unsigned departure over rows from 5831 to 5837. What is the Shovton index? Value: 2.5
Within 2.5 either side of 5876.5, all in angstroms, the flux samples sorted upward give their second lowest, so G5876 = 79.32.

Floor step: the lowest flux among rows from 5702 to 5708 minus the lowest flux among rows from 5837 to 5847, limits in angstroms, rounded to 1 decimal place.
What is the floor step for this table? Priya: 1.7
